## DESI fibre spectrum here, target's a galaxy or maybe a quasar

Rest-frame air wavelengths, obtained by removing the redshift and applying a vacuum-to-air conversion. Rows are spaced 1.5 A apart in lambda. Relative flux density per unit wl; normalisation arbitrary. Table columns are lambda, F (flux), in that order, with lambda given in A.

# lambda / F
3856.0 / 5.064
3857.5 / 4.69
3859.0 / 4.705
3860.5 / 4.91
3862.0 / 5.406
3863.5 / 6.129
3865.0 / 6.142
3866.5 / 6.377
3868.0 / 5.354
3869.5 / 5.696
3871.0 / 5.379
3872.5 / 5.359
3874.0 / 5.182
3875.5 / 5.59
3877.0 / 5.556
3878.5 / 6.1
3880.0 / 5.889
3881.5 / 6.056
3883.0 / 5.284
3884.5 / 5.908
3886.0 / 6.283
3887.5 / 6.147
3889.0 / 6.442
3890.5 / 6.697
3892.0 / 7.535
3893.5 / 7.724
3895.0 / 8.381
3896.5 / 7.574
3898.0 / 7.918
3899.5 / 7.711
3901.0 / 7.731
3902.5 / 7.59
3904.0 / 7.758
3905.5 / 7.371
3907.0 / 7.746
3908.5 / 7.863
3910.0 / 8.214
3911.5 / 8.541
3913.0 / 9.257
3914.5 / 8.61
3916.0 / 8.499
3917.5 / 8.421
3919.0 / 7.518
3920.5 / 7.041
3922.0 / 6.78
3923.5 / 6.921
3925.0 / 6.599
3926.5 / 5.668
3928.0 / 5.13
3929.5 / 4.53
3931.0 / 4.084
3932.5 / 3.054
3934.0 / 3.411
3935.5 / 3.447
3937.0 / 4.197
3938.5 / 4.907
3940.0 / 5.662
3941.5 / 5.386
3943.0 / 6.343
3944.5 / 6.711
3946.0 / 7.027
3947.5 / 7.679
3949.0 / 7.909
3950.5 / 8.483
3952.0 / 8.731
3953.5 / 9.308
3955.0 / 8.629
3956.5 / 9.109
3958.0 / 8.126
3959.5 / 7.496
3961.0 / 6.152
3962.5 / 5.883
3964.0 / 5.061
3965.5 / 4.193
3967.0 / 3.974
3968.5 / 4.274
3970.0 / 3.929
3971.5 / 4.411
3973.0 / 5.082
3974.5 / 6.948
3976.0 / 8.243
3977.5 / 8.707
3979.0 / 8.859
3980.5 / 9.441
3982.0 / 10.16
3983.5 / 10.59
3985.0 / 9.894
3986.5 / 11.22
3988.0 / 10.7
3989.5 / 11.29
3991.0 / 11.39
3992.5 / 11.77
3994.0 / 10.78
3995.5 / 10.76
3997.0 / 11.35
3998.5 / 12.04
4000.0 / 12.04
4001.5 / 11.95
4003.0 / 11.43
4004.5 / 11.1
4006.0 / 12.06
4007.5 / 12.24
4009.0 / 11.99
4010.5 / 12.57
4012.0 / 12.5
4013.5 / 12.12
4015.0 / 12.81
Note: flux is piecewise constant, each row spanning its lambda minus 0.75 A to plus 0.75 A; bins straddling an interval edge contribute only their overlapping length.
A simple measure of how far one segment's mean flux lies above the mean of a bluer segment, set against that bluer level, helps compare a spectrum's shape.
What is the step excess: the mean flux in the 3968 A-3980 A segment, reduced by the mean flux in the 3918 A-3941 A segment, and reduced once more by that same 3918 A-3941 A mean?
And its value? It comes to -4.2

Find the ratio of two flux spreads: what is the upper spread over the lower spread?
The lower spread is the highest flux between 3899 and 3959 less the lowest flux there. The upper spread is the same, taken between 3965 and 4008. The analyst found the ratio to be 1.3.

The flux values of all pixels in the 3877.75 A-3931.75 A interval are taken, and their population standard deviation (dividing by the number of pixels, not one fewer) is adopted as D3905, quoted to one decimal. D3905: 1.2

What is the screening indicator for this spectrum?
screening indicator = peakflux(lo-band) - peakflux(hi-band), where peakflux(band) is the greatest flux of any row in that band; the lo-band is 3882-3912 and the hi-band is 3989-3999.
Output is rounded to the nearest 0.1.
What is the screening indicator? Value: -3.5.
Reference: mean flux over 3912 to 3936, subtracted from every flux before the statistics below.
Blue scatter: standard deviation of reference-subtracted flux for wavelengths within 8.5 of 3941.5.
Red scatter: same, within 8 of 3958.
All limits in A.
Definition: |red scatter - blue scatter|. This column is 0.17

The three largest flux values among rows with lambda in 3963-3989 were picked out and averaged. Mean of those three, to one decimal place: 10.8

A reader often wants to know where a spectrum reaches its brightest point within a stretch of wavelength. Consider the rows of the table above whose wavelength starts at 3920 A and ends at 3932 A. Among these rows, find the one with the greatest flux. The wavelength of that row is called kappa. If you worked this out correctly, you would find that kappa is 3920.5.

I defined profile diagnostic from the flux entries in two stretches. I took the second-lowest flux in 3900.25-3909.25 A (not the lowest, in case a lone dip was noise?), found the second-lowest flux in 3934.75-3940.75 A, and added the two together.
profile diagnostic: 11.8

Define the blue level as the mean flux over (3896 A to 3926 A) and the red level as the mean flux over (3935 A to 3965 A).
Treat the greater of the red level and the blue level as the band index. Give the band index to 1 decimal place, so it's 7.8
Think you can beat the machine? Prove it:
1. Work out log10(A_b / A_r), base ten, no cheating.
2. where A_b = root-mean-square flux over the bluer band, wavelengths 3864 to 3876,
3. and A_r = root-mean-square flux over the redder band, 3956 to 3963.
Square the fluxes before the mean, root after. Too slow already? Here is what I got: -0.12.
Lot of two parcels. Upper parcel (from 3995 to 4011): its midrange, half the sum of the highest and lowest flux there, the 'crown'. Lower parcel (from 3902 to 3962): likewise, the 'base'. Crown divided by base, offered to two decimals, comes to 1.89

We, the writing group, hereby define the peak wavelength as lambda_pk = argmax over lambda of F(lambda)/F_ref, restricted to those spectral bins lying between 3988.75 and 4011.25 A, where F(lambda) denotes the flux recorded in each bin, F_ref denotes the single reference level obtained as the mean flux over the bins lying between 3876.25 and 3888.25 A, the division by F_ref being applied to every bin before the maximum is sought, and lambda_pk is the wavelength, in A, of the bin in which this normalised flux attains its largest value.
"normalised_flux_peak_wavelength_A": 4010.5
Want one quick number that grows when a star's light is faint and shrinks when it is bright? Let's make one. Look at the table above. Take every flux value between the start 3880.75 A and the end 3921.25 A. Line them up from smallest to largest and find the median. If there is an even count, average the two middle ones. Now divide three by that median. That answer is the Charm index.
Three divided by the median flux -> 0.39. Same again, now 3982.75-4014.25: 0.26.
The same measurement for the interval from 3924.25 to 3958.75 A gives 0.47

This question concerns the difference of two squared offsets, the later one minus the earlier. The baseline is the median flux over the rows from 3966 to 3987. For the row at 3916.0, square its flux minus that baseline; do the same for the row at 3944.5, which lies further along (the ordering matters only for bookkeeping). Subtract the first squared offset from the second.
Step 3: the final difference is 3.1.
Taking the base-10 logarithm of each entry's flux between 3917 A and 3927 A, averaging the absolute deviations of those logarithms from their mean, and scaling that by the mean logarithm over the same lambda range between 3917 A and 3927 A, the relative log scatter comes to 0.042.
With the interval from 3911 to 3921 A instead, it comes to 0.034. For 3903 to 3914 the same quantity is 0.028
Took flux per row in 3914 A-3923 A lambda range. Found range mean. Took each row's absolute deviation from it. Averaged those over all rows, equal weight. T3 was 0.7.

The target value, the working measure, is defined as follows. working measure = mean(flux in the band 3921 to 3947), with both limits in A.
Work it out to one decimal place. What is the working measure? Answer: 5.3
